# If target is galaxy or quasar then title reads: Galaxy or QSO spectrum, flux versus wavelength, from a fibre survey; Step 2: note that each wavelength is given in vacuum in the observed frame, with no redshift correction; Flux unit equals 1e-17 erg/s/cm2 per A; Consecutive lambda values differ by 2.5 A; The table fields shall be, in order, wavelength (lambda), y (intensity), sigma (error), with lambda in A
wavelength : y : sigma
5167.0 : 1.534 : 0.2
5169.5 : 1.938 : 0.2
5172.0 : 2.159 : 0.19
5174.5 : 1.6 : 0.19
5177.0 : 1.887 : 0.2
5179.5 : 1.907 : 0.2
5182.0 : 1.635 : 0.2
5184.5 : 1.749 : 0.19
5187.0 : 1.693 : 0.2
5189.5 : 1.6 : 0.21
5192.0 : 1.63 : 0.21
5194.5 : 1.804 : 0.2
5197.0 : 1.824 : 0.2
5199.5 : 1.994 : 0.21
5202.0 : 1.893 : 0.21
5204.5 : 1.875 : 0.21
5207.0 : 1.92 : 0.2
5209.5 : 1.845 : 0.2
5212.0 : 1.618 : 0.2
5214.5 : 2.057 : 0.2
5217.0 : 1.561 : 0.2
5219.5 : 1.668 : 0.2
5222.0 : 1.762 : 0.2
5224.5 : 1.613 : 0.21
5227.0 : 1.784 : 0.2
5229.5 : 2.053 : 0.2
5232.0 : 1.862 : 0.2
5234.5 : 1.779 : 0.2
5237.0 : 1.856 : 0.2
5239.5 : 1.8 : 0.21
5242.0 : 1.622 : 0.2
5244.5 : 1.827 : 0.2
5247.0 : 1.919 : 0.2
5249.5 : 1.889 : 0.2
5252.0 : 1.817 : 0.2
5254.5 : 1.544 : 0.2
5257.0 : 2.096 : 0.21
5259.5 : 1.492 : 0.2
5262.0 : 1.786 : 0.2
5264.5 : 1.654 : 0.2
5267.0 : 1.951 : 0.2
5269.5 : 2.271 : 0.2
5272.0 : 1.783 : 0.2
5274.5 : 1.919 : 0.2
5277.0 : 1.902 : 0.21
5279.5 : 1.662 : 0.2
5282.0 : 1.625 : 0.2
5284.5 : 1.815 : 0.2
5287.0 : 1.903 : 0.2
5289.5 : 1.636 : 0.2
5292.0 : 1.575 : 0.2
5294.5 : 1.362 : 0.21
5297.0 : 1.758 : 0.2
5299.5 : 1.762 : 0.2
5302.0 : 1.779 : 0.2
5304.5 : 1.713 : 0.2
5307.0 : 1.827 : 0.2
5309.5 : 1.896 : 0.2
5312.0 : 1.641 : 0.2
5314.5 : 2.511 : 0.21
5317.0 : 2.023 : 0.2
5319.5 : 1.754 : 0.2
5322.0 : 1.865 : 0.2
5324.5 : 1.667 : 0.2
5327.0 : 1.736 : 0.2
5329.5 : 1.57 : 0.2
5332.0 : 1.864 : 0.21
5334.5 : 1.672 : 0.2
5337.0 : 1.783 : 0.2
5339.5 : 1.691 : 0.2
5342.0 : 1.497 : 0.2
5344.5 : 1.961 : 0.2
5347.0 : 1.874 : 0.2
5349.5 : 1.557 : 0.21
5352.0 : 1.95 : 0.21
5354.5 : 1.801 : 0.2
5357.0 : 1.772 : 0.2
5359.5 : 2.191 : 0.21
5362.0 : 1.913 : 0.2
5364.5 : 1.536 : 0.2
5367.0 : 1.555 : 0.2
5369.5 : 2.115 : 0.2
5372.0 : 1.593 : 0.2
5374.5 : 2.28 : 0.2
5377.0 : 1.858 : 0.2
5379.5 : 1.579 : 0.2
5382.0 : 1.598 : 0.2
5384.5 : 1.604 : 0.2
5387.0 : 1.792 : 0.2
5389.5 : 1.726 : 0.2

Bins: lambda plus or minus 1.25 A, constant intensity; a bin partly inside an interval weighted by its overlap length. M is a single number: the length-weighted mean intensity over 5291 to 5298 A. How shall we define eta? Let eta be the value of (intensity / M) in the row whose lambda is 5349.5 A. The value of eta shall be 1.00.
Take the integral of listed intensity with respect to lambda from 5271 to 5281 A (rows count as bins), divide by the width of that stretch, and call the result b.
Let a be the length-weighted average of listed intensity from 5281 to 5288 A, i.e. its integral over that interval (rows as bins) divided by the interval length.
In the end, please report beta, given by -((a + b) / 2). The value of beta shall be -1.80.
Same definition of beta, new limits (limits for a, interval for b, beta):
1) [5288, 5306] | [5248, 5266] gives -1.71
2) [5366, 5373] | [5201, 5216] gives -1.81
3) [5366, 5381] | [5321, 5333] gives -1.78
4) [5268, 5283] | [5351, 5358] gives -1.85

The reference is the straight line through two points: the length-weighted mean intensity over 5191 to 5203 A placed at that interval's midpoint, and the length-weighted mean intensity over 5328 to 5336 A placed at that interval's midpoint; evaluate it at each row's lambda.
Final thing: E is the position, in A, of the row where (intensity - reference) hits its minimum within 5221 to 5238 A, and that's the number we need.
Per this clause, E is 5224.5 A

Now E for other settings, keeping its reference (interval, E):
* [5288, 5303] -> 5294.5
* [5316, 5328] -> 5324.5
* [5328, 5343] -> 5342.0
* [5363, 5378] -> 5364.5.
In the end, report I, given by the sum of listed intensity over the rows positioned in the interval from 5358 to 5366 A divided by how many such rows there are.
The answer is 1.88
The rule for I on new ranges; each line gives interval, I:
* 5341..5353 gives 1.77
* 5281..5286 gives 1.72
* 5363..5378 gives 1.82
